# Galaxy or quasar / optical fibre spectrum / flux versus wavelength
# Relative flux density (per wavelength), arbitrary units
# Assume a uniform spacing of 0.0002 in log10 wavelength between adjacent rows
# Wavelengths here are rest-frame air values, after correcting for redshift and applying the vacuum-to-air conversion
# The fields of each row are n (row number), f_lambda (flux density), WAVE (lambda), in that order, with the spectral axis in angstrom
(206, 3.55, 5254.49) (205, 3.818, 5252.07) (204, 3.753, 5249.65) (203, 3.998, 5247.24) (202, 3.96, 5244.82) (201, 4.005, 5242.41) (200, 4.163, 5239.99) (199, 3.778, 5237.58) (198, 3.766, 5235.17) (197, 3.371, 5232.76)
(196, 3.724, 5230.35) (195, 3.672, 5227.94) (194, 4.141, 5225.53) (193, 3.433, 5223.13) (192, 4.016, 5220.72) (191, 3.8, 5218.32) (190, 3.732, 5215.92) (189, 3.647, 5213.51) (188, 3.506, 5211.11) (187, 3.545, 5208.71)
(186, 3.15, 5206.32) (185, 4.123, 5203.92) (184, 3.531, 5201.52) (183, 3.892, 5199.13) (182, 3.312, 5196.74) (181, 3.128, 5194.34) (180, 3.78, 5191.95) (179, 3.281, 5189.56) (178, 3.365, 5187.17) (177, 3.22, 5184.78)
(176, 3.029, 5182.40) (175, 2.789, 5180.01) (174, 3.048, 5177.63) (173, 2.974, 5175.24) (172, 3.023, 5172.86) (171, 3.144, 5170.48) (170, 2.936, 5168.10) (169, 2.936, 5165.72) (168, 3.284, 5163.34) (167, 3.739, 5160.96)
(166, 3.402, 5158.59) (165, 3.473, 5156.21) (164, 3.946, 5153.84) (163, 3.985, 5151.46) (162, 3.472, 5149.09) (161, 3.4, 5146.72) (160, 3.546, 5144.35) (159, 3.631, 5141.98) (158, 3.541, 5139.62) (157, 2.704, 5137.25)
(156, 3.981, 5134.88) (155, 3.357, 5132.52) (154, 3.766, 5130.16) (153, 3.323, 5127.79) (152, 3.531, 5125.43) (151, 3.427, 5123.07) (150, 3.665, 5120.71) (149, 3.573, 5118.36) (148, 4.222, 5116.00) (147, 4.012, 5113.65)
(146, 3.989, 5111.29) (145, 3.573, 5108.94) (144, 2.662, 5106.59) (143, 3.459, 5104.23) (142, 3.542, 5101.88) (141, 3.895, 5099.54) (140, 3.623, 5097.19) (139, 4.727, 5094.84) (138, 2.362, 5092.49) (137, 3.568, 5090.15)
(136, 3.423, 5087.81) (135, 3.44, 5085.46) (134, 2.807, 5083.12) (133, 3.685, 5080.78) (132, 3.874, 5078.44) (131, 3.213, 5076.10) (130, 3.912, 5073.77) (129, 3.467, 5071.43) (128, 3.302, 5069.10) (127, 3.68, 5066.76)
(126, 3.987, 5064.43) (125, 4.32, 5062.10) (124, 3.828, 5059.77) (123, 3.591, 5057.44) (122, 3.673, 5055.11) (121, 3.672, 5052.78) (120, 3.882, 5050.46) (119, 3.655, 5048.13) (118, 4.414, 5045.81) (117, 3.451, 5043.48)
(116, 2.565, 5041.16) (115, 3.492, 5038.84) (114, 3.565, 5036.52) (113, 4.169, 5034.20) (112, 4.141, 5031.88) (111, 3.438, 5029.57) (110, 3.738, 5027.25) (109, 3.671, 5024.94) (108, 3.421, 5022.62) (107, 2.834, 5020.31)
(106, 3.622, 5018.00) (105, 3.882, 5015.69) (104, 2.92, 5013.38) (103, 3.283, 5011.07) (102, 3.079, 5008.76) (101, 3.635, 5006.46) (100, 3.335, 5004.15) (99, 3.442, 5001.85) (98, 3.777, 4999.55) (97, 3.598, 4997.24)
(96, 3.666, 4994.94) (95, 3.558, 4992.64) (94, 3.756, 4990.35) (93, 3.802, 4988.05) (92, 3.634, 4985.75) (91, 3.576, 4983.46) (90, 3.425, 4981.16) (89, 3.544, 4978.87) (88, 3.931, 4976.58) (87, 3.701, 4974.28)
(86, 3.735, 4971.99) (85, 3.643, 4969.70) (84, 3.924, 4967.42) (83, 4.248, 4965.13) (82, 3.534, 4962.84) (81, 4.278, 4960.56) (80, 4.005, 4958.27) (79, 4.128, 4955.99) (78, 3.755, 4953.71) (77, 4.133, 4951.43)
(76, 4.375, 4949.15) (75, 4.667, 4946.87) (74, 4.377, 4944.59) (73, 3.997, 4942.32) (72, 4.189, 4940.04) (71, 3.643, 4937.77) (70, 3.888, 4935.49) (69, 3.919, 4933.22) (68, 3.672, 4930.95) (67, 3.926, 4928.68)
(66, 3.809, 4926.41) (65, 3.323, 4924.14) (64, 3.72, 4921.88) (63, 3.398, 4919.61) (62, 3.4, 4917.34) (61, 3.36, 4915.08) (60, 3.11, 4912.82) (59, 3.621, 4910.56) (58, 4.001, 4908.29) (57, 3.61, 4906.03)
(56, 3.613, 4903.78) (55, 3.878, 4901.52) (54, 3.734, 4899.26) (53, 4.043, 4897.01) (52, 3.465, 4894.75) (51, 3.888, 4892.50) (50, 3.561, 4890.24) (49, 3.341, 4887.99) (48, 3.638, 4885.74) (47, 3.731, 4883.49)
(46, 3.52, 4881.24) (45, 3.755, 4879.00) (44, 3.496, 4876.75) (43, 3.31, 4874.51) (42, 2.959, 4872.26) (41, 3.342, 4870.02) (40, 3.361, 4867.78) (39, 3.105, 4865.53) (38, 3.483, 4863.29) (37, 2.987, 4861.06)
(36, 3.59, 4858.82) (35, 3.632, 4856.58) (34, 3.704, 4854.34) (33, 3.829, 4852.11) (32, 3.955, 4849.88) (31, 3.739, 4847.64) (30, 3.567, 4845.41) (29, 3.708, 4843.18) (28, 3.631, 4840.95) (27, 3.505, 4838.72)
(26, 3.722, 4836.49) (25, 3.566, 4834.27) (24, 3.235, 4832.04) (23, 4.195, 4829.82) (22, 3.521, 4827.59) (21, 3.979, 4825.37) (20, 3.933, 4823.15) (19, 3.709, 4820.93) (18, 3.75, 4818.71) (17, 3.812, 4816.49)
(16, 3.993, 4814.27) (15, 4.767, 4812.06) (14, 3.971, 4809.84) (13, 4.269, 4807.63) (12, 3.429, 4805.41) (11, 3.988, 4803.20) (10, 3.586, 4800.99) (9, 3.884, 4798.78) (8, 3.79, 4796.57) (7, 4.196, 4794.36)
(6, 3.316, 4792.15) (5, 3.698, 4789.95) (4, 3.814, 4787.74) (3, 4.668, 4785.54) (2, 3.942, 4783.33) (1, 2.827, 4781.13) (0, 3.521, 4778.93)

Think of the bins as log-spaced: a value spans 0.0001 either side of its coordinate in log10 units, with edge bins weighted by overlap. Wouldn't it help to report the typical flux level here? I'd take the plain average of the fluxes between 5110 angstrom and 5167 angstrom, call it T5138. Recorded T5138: 3.58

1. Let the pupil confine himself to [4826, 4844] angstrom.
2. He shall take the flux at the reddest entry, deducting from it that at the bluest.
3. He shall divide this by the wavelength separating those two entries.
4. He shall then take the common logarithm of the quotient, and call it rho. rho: -1.92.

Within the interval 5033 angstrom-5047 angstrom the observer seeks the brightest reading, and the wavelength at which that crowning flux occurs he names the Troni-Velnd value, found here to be 5045.81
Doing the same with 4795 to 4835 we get 4812.06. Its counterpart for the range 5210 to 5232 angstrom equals 5225.53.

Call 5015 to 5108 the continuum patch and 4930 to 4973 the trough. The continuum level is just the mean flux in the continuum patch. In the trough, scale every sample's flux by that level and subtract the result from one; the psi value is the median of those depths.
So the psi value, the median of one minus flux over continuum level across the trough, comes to -0.11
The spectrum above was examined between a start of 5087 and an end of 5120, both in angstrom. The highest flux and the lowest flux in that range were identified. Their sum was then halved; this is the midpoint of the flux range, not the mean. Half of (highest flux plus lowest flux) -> 3.54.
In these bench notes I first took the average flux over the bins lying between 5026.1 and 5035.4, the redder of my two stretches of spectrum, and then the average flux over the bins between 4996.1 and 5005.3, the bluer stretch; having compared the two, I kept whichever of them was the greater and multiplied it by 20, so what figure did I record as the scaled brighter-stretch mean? 77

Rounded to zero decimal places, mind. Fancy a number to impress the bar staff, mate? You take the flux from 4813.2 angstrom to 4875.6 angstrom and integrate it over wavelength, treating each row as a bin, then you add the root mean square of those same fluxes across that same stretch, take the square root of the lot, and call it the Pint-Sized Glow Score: 15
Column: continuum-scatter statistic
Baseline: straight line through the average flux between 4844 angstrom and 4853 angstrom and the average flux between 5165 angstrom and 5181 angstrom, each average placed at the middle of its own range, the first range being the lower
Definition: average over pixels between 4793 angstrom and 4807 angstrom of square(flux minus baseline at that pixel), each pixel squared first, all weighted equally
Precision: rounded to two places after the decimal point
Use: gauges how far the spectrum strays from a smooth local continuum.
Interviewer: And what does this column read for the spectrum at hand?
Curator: 0.07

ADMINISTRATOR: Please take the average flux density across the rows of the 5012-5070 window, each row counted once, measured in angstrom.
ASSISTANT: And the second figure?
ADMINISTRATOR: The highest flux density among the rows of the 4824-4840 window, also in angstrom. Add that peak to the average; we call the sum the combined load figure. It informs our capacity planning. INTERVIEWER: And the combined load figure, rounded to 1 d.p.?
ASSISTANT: 7.8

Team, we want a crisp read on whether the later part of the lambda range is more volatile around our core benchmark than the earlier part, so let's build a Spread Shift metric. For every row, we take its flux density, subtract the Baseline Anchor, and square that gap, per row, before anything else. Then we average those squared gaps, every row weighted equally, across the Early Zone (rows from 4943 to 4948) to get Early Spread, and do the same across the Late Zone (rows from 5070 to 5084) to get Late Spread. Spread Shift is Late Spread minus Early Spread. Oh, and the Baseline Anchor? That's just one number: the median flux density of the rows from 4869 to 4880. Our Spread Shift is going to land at -1.2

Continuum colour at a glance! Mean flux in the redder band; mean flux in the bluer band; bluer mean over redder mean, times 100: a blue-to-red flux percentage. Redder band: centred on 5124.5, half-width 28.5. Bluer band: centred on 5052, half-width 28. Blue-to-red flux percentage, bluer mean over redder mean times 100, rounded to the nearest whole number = 103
